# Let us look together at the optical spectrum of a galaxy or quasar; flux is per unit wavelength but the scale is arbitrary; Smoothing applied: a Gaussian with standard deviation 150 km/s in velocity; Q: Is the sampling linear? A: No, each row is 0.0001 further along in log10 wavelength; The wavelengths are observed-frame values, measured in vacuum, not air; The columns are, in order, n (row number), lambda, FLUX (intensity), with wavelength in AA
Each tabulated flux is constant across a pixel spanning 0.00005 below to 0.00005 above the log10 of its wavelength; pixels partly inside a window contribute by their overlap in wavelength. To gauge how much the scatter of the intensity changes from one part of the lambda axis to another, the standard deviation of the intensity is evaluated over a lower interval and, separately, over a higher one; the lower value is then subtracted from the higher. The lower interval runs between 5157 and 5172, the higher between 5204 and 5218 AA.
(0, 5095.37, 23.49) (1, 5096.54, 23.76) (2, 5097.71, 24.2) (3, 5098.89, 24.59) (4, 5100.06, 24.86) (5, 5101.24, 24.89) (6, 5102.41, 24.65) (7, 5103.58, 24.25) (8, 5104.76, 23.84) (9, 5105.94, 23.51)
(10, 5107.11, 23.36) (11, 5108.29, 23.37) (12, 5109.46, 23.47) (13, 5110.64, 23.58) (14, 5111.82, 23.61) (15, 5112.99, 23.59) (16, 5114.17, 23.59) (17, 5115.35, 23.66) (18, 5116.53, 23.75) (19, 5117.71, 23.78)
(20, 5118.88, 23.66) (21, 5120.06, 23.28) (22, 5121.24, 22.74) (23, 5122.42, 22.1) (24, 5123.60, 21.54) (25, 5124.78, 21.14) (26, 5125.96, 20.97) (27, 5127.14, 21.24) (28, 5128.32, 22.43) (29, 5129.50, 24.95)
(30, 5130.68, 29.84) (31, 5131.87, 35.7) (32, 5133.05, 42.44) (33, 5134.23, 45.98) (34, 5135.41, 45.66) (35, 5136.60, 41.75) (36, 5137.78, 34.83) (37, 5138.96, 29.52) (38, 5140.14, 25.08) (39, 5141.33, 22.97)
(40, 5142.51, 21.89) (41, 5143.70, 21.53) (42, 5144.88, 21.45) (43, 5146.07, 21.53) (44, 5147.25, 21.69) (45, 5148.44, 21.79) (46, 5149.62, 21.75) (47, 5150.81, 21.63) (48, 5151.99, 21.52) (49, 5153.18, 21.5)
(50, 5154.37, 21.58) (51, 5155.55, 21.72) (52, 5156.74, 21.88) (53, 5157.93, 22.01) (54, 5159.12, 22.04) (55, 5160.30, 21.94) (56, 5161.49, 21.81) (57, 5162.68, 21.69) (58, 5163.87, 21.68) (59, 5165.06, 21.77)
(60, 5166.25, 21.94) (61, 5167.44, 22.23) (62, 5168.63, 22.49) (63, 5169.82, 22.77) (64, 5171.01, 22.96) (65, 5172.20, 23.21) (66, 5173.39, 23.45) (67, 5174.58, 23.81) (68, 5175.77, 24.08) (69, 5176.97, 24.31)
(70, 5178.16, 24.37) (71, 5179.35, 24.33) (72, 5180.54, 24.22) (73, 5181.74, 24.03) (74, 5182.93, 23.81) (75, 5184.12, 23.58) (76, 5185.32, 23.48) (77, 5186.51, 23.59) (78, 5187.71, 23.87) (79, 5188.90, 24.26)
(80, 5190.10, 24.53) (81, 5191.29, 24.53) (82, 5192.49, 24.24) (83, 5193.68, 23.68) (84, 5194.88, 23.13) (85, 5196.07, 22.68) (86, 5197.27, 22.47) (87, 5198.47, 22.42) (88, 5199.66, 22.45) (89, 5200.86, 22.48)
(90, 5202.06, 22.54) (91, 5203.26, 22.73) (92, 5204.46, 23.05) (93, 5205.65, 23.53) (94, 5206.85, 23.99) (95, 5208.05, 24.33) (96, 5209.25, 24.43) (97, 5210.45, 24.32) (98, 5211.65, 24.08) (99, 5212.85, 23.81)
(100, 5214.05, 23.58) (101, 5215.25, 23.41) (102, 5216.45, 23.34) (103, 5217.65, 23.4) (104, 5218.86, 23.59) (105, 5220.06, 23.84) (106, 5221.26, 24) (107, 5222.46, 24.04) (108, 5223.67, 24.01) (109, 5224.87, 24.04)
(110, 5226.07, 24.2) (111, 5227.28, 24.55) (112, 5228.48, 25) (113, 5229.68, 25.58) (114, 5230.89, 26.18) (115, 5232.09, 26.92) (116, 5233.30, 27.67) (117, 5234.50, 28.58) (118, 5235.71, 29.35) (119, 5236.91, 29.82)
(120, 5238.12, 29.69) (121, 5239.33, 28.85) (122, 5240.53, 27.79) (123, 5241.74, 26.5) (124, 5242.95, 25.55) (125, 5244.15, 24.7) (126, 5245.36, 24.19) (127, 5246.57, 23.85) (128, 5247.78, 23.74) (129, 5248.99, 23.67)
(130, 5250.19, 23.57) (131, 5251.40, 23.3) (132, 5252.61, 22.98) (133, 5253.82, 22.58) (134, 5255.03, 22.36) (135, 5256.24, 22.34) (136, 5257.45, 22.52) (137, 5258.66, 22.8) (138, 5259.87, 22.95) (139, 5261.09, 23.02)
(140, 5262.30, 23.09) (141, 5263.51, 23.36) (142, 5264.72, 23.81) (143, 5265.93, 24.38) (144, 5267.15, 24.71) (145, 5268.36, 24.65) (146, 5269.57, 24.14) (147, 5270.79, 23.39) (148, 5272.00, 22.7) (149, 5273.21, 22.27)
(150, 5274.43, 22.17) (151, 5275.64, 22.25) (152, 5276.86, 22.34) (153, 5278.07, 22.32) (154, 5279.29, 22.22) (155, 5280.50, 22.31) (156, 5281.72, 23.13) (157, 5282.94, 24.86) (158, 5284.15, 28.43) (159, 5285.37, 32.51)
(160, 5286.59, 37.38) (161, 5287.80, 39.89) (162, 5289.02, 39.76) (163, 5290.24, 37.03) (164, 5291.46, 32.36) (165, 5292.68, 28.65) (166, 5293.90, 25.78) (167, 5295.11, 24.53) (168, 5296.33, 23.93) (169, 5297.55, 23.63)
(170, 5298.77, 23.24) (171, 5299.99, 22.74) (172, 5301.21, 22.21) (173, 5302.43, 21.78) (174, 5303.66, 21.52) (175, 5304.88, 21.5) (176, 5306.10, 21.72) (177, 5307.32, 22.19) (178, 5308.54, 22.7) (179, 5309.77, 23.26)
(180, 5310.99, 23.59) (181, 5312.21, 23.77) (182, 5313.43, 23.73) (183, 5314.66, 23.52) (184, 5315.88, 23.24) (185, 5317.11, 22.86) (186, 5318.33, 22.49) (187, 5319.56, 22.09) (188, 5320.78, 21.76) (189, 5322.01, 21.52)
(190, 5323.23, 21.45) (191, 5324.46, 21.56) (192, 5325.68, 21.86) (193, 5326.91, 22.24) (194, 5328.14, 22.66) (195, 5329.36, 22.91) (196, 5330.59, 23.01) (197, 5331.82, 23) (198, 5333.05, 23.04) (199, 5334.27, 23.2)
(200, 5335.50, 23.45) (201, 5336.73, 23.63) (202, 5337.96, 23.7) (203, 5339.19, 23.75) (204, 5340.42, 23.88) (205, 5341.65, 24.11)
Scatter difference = 0.03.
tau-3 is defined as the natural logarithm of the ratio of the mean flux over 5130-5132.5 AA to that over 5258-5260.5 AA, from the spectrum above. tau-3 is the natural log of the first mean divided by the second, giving 0.36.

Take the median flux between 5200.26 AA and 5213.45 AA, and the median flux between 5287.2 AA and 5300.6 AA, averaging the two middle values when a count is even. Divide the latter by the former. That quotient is 1.08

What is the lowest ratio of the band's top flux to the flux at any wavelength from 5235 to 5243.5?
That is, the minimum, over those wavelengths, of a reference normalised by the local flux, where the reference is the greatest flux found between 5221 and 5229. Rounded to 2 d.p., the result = 0.84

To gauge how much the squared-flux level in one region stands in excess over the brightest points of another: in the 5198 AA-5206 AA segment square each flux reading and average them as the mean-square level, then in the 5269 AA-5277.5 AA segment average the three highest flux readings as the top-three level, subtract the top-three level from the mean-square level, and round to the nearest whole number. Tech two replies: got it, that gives 494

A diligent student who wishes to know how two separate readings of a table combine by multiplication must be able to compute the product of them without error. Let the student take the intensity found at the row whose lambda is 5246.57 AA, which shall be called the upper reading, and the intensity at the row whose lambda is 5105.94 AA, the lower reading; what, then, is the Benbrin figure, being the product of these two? 561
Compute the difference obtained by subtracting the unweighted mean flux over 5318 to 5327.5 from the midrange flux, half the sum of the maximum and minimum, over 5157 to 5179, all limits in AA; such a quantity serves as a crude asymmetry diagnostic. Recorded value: 1.2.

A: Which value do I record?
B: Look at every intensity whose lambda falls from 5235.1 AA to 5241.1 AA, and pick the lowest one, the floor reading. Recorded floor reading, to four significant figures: 27.79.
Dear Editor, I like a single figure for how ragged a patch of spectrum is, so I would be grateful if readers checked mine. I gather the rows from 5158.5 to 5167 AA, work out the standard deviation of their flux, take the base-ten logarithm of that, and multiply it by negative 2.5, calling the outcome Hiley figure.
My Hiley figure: 2.2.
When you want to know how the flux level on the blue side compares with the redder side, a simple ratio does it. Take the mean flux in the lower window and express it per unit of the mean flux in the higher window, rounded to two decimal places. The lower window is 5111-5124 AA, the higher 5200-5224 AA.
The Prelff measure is 0.98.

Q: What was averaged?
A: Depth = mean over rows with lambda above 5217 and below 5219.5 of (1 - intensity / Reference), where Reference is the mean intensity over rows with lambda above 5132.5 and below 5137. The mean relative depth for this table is 0.47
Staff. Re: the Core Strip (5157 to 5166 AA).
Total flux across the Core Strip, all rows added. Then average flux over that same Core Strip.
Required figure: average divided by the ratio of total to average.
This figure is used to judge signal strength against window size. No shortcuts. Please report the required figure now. 3.12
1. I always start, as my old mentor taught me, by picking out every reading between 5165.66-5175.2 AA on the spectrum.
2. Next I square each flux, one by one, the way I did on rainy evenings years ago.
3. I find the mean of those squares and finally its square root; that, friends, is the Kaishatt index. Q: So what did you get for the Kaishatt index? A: 22.9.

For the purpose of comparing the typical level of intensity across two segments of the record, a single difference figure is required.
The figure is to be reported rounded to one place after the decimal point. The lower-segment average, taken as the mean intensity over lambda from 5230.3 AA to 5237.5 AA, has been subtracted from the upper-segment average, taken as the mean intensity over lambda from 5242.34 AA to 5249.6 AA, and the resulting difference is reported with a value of -3.8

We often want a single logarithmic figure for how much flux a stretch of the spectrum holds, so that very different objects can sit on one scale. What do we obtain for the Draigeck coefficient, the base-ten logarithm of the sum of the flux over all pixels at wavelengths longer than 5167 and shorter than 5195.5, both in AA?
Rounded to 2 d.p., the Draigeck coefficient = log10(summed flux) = 2.76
